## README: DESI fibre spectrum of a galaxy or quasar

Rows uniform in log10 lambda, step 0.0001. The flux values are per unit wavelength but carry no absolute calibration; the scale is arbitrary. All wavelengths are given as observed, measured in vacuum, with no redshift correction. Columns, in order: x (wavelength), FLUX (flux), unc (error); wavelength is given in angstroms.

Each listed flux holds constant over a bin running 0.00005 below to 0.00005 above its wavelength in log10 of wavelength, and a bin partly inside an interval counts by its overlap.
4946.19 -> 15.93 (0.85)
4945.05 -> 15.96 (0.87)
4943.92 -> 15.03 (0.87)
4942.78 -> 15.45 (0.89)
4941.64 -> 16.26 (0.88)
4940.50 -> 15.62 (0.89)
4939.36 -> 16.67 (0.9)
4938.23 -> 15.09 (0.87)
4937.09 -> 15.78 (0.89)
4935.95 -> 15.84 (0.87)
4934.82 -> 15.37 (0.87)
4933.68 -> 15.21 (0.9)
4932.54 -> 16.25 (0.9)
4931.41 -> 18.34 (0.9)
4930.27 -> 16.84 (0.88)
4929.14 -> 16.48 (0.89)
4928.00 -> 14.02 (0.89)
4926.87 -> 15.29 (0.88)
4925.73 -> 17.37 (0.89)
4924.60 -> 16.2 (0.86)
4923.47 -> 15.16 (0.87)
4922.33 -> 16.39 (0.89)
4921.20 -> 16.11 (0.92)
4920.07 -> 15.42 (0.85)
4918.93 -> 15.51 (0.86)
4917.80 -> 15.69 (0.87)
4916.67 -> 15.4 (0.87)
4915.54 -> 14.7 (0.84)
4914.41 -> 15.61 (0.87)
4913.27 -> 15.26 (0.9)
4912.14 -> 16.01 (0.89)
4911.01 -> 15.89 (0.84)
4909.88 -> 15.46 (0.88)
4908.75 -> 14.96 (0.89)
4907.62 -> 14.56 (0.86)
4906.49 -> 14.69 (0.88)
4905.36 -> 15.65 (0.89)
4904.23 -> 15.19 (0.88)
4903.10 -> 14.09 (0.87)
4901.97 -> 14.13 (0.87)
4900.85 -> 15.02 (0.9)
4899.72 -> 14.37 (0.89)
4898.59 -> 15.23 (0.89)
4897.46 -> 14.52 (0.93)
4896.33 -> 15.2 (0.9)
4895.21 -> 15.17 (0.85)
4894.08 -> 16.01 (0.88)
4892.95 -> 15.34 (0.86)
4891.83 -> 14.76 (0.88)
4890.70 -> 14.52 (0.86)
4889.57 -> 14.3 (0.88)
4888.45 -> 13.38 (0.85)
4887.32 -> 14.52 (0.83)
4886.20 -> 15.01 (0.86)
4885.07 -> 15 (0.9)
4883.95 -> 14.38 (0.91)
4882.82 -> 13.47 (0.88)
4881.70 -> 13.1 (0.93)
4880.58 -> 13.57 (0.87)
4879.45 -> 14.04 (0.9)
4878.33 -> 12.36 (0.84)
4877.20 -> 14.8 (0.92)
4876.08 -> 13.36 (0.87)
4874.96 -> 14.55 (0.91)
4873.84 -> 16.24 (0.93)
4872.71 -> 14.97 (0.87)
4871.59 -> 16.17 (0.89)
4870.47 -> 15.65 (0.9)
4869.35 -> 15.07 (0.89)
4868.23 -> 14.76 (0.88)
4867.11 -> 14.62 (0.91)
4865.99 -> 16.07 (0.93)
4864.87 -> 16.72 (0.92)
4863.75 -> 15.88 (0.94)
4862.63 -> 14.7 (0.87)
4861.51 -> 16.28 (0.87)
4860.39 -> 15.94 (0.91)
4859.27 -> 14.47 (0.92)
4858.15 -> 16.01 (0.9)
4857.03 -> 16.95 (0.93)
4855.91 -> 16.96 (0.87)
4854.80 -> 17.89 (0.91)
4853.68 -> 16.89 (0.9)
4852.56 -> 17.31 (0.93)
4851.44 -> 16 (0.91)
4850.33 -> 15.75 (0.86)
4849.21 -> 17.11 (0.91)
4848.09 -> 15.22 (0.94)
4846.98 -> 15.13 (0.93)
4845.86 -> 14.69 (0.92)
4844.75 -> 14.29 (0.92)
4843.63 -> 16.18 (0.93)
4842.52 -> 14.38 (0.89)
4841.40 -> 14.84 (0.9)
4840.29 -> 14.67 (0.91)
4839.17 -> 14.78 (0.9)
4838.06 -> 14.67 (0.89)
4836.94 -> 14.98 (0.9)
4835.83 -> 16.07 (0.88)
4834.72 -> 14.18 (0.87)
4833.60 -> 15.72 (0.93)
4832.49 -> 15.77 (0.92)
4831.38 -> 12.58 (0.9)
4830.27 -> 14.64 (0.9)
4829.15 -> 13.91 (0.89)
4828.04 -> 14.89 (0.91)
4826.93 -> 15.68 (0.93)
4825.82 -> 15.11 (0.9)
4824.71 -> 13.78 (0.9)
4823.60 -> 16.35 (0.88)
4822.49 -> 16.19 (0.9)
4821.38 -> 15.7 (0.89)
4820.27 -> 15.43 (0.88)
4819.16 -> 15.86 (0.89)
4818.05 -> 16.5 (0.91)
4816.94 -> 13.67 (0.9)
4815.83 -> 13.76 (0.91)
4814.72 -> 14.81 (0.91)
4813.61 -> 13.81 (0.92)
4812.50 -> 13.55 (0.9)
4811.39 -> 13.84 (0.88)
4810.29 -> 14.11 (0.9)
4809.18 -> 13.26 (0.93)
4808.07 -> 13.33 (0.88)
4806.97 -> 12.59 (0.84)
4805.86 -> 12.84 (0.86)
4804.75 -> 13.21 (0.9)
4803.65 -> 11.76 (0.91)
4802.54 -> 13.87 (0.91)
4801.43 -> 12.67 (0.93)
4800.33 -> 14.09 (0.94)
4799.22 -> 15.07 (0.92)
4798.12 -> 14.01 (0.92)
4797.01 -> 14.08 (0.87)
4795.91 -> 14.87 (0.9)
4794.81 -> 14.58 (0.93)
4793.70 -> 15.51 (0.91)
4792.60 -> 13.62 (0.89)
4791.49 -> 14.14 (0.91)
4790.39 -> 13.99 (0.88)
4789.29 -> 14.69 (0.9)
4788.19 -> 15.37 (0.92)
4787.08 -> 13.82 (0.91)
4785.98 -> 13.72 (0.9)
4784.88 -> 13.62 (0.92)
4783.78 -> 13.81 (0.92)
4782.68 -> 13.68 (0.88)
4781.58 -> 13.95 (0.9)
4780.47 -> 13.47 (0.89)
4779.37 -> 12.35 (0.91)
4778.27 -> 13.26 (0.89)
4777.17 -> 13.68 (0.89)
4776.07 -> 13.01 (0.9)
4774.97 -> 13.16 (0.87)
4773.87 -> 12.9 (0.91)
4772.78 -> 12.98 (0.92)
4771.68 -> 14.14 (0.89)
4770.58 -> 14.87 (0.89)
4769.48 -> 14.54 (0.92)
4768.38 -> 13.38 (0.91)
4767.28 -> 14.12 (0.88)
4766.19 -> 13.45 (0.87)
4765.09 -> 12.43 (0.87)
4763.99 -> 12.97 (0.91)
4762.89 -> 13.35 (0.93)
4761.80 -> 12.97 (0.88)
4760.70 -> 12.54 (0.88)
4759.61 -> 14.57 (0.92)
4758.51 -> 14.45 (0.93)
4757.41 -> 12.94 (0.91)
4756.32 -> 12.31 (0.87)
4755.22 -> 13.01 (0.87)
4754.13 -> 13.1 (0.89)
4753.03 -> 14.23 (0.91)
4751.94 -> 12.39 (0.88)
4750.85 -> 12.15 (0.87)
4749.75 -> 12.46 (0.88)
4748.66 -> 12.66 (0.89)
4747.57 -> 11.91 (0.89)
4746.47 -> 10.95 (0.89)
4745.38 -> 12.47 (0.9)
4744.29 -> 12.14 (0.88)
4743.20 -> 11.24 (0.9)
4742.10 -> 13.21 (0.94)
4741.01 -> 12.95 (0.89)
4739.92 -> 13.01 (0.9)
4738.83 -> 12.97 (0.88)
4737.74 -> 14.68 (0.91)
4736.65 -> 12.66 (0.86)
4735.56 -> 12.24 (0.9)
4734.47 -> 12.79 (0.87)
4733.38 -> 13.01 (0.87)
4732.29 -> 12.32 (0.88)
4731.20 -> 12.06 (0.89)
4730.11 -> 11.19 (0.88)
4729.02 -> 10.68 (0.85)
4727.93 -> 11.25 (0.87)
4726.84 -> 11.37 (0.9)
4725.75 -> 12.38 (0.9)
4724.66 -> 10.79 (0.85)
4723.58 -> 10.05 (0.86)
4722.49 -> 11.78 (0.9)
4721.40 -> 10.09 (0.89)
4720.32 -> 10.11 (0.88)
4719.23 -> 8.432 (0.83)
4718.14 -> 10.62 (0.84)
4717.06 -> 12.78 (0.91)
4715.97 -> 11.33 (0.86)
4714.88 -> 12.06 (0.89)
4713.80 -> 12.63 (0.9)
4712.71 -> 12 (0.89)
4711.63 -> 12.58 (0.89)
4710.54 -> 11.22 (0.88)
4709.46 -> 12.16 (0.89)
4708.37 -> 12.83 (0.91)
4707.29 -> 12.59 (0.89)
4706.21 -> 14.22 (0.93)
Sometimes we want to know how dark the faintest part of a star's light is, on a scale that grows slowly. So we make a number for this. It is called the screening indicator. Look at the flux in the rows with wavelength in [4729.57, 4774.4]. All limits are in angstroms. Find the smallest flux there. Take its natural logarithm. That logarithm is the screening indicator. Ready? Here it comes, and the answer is 2.39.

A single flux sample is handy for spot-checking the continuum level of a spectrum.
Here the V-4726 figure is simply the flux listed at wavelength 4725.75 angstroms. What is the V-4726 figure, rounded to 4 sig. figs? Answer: 12.38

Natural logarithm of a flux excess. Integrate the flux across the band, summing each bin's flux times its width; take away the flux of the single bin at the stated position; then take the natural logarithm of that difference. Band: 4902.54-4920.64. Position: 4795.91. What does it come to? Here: 5.6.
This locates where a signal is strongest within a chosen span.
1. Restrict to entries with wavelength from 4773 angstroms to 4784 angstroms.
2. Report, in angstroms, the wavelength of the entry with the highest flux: 4781.58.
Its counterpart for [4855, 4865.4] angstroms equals 4855.91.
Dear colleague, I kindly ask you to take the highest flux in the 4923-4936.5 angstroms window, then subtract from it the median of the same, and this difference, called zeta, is 2.32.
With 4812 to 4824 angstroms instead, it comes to 1.07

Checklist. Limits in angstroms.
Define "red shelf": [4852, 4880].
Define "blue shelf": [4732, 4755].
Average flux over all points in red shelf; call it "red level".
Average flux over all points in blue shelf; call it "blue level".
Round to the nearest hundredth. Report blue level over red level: 0.81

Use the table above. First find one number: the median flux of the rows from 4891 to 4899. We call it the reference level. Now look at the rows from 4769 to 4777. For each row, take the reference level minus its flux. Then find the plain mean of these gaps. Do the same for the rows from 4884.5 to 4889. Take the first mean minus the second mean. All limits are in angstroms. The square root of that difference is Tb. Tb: 0.91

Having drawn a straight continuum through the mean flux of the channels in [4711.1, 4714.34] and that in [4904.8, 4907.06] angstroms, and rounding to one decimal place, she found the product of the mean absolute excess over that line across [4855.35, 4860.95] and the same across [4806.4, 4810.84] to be 1.0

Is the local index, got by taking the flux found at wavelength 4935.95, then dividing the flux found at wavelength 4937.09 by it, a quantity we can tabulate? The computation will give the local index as 1.00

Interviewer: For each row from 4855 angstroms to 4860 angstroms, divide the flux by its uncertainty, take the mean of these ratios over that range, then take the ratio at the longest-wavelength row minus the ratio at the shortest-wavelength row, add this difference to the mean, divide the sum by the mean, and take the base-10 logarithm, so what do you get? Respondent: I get -0.10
